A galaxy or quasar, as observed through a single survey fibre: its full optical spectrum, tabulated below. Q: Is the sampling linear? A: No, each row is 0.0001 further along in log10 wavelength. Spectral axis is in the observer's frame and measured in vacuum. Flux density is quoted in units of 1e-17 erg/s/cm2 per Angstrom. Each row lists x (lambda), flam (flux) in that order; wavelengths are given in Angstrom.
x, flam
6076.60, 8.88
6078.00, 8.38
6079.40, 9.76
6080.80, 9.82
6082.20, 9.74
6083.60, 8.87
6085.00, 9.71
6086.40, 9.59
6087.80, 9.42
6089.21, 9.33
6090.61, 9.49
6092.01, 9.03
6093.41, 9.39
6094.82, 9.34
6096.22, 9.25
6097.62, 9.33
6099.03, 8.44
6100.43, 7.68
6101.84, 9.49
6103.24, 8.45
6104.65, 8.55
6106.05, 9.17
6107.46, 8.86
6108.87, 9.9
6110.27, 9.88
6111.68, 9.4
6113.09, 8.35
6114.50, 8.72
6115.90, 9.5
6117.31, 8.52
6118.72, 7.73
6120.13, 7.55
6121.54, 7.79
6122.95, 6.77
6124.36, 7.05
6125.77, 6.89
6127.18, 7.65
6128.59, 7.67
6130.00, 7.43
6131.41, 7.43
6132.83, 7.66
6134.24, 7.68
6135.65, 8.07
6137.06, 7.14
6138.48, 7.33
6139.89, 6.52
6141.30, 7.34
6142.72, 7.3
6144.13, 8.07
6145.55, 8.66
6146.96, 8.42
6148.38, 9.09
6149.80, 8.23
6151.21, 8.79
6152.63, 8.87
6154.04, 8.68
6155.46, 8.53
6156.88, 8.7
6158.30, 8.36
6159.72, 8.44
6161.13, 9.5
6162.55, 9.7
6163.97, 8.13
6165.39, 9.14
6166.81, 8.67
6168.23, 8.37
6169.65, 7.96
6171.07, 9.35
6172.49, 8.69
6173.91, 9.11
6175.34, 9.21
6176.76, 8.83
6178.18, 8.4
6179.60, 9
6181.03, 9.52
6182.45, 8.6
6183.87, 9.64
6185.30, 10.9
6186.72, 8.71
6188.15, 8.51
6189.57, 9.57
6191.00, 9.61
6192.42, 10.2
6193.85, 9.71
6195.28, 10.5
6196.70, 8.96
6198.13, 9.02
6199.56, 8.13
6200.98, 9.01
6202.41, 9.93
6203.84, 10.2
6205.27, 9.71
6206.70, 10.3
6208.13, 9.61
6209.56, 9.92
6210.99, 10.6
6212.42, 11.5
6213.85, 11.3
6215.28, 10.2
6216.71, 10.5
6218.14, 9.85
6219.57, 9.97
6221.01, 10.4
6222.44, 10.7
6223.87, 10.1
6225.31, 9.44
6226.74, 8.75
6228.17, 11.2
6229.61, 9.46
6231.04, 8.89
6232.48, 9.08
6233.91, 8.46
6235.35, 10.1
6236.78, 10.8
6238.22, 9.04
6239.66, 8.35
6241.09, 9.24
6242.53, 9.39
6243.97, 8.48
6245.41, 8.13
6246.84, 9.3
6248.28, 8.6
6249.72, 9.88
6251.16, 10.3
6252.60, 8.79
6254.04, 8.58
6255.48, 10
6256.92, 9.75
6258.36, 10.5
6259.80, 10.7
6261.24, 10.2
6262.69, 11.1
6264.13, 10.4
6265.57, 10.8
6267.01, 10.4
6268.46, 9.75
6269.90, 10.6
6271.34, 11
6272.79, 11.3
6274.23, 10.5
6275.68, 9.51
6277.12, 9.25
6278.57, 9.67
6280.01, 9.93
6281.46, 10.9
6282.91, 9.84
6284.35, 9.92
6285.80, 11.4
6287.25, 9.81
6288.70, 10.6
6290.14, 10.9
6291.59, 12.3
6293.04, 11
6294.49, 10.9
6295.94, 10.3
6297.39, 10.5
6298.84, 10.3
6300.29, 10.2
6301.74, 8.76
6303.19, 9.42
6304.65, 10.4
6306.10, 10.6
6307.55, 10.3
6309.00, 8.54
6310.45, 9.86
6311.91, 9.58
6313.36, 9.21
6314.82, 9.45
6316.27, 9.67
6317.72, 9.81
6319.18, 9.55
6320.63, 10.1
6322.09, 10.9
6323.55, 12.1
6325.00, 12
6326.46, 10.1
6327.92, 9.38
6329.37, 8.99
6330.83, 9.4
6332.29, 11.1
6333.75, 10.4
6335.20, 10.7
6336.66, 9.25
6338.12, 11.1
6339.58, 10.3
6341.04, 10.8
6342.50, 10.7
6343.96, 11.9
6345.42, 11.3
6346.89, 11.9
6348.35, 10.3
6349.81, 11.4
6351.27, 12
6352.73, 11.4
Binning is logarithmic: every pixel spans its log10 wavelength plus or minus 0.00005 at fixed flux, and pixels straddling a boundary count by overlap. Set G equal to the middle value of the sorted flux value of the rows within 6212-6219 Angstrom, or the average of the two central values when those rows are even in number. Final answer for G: 10.5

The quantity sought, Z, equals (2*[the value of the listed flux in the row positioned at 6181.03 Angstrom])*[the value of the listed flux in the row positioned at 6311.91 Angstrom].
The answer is 182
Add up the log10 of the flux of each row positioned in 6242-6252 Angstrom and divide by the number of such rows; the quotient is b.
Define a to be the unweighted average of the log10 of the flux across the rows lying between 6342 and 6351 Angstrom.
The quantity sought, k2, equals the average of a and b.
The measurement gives 1.01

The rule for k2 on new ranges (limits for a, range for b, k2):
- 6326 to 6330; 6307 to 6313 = 0.98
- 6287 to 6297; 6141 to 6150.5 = 0.97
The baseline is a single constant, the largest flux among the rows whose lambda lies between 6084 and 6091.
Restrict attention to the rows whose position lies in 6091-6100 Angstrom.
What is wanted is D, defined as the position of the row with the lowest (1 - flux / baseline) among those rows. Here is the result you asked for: 6093.41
